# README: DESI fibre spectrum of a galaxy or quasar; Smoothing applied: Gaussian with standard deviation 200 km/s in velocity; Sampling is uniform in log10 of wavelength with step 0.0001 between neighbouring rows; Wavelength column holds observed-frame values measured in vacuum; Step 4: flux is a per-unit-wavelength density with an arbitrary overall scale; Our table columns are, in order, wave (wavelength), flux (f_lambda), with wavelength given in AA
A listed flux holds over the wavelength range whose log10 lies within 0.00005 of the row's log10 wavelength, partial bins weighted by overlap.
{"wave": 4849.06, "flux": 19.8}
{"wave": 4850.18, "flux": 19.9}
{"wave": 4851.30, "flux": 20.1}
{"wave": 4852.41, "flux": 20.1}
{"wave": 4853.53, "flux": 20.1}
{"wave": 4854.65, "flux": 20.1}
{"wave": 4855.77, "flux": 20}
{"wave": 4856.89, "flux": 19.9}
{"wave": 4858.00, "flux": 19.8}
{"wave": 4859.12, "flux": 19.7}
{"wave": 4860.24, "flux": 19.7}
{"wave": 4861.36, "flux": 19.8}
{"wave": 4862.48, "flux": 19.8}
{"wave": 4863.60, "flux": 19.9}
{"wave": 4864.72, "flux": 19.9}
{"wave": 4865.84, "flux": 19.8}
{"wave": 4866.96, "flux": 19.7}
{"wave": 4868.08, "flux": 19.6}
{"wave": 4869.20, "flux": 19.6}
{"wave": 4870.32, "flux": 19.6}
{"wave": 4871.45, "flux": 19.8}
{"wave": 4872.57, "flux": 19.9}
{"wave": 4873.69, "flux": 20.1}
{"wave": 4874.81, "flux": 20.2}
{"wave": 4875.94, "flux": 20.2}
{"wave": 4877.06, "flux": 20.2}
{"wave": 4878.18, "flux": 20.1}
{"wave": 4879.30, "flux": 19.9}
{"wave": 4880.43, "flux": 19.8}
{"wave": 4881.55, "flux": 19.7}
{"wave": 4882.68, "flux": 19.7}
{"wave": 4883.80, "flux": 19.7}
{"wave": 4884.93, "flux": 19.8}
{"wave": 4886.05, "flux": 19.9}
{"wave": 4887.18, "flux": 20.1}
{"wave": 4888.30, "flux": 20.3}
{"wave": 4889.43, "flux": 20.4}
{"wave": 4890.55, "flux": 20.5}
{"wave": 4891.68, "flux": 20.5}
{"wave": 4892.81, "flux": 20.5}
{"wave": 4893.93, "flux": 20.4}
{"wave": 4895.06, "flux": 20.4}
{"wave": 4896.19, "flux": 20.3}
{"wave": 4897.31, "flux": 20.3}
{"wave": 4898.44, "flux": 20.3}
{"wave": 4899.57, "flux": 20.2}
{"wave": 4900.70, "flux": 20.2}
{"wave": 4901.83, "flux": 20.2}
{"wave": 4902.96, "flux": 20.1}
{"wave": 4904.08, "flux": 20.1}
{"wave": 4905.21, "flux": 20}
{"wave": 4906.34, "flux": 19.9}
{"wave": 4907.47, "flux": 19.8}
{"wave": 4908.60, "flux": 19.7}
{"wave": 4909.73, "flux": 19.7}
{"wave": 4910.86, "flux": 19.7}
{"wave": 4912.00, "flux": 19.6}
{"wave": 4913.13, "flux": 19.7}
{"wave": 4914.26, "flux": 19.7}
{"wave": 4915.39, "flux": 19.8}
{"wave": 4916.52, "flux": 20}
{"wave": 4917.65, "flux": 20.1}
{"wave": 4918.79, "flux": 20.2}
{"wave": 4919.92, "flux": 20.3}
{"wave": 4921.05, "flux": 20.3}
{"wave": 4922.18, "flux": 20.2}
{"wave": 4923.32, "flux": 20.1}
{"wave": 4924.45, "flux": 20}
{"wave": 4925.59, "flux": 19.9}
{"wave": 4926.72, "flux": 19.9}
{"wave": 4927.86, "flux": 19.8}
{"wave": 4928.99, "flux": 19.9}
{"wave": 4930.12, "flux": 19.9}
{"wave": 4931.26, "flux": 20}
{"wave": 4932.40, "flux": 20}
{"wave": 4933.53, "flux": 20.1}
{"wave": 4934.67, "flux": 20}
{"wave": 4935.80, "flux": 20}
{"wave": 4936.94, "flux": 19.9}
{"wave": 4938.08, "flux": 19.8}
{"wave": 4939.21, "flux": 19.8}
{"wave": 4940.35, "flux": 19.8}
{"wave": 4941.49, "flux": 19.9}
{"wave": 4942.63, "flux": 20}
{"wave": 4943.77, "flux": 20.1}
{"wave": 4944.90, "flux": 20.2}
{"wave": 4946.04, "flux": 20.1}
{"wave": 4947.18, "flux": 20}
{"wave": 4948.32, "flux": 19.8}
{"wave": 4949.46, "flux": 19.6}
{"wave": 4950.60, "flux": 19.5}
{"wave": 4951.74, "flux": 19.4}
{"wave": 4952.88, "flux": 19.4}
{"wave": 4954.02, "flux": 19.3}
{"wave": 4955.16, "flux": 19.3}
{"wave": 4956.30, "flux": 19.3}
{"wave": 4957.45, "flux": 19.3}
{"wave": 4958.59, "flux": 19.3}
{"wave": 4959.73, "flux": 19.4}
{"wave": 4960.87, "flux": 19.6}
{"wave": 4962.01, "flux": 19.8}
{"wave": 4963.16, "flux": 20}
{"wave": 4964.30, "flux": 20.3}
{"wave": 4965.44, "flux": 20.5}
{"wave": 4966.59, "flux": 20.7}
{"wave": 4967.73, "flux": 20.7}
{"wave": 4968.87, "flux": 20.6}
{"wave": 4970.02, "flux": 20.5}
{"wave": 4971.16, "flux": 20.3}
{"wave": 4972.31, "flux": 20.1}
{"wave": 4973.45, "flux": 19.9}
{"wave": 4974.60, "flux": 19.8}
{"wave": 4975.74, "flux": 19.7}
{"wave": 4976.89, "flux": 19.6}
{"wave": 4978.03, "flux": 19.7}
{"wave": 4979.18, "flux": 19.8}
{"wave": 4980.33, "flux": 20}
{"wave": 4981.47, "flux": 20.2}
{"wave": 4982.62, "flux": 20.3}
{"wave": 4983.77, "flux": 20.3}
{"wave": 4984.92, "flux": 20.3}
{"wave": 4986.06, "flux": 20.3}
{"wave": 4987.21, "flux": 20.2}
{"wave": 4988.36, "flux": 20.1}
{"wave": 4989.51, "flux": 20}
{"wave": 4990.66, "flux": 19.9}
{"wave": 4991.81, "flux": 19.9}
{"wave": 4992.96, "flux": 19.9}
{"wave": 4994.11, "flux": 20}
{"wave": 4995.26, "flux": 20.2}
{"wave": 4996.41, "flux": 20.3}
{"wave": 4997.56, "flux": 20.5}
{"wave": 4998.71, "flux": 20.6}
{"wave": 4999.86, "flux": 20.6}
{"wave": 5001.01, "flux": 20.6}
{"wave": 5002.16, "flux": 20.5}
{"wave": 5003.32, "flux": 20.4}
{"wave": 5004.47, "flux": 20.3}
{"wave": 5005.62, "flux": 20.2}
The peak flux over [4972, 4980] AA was 20.1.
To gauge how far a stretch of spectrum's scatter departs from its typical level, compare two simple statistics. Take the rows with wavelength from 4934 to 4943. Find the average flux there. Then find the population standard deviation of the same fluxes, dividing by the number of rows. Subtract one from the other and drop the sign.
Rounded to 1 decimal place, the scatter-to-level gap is 19.8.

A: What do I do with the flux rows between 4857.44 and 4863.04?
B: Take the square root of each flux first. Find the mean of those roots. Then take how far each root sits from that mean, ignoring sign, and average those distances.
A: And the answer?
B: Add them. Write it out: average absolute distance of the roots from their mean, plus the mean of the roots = 4.45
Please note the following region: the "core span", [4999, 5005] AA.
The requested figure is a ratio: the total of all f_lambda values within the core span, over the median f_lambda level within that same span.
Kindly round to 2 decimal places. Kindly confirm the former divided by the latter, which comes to 5.00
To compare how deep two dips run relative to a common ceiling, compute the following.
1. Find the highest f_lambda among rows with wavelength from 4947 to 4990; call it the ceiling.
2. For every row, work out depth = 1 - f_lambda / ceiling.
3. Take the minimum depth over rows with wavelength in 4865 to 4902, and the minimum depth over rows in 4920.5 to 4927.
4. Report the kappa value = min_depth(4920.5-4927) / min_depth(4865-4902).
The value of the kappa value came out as 2.0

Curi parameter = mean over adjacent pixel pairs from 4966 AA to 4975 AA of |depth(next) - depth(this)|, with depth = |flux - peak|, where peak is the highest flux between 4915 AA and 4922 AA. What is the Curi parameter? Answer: 0.13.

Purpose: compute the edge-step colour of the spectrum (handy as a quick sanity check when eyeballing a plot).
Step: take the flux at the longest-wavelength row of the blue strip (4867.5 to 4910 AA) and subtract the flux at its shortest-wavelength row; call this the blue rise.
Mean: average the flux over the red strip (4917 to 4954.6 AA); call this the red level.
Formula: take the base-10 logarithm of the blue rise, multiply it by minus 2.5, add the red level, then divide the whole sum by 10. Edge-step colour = 2.24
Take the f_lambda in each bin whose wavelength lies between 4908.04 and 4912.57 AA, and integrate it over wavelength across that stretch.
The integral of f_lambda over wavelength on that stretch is 89.0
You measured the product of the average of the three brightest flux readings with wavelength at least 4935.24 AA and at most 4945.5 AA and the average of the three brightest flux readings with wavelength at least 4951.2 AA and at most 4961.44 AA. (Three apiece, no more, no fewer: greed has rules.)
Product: 391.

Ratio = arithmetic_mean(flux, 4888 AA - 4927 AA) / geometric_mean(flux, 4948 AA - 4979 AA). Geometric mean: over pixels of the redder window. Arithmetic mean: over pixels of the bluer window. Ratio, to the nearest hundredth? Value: 1.01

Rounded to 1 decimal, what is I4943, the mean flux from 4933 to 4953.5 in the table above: 19.9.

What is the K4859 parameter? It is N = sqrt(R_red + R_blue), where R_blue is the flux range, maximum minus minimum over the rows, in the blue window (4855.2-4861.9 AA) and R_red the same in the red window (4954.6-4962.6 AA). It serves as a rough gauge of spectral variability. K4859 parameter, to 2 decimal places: 0.89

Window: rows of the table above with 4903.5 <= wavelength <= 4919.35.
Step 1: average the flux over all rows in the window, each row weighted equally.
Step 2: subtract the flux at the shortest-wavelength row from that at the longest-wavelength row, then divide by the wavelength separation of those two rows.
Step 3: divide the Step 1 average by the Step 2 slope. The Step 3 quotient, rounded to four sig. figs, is 2921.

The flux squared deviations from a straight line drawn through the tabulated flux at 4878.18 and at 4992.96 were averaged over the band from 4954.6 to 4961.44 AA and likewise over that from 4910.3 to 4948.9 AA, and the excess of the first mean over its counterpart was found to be 0.3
